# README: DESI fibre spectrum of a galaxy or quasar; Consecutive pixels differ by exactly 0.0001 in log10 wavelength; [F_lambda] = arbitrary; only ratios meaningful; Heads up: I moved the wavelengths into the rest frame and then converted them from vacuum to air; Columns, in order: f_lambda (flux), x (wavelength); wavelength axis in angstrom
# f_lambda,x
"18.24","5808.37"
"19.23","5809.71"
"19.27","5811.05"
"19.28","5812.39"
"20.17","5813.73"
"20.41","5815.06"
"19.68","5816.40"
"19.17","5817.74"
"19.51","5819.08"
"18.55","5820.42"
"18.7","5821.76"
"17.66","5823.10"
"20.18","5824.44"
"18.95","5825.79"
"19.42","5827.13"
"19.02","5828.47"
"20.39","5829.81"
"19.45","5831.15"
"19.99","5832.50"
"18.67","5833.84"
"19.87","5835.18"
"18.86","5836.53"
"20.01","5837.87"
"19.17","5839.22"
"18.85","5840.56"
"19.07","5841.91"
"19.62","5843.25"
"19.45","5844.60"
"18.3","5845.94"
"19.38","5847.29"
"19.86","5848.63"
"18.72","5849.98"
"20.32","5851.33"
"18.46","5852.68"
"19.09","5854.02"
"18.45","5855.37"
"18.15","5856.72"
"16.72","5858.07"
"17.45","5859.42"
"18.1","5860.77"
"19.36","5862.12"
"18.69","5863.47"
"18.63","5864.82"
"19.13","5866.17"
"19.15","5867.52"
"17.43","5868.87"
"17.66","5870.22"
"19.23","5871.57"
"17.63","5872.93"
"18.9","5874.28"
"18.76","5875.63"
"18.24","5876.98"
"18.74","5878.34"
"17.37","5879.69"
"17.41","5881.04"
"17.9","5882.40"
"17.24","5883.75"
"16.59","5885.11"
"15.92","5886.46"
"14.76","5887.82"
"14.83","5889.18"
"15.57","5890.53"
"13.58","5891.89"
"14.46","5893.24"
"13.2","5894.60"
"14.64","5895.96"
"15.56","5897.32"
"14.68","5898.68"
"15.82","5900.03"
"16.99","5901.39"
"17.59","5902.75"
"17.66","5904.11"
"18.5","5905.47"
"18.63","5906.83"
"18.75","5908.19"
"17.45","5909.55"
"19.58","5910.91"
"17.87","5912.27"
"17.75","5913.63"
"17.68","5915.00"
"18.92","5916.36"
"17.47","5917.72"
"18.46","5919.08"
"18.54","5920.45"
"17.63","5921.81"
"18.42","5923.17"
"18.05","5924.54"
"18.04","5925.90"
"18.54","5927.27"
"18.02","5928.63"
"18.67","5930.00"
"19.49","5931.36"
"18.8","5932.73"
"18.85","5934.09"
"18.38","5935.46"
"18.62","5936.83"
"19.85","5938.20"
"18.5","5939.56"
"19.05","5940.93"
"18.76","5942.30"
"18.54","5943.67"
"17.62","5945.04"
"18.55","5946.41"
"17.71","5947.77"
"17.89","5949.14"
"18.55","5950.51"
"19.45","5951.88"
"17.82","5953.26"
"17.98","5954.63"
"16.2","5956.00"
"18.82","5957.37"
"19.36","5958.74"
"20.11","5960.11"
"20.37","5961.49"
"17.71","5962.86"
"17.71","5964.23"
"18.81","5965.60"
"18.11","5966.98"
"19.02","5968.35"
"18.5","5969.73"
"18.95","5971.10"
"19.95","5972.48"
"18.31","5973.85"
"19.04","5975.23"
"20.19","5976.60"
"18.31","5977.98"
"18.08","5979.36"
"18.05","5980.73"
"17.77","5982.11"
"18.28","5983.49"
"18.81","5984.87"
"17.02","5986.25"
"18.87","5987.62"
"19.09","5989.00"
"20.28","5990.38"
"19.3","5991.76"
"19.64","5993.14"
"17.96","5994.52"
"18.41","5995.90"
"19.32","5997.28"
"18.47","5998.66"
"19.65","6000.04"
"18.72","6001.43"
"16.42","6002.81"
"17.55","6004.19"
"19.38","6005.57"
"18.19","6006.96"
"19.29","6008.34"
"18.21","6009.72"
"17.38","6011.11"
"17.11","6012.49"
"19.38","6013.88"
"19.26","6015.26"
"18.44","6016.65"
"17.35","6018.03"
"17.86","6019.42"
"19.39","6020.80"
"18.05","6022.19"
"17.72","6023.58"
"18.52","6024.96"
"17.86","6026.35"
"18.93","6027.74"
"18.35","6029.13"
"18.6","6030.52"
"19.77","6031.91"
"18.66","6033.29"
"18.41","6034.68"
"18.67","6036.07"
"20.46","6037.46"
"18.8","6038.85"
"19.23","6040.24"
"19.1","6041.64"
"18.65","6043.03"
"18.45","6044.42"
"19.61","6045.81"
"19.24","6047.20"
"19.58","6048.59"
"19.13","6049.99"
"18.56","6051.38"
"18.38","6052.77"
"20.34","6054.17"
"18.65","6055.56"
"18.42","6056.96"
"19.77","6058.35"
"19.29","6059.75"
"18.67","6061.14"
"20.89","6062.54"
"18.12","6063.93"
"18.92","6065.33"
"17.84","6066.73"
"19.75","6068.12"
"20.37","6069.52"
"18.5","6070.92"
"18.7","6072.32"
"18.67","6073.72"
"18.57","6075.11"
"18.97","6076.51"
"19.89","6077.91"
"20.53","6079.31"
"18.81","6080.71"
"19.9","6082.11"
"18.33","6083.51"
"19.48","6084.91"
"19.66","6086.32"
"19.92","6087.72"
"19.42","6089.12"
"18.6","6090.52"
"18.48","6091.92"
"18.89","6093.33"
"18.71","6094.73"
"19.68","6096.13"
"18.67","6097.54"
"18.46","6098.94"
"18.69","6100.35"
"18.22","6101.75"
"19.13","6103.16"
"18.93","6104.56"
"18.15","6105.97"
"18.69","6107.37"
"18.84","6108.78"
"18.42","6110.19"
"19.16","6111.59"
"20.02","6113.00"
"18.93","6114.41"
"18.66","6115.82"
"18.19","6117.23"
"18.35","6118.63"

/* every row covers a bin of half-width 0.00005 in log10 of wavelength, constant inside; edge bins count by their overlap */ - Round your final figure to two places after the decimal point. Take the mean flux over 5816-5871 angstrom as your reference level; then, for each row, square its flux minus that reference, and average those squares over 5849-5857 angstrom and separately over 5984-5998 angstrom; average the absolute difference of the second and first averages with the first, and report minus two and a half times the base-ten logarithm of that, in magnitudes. 1.06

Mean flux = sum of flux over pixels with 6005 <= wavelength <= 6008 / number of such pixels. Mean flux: 18.8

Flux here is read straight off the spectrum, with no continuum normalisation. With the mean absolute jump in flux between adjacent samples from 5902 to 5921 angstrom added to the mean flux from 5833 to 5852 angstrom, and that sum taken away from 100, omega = 79.9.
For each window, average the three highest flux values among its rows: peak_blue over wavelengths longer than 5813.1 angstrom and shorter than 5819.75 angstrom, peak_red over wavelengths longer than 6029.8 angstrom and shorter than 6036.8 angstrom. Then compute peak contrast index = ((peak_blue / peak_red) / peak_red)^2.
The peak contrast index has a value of 0.0031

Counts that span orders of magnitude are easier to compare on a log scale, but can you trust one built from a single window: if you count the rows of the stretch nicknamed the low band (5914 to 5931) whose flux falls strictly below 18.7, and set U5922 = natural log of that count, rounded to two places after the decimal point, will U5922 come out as 2.40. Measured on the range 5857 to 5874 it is 2.08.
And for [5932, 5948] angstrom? 1.95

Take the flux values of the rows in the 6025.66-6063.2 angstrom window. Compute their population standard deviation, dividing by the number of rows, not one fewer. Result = 0.71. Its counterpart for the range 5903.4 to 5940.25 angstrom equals 0.61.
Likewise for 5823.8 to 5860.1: 0.84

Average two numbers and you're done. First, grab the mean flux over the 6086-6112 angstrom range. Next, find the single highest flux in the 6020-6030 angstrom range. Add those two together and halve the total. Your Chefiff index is 19.1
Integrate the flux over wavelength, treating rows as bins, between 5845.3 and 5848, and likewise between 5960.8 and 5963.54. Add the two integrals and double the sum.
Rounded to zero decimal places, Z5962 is 206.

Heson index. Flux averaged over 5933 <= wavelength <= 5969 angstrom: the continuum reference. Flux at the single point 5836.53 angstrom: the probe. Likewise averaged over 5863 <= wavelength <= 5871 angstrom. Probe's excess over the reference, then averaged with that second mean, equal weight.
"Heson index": 9.4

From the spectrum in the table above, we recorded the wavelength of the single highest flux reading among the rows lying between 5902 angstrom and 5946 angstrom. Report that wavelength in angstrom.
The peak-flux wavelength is 5938.20 angstrom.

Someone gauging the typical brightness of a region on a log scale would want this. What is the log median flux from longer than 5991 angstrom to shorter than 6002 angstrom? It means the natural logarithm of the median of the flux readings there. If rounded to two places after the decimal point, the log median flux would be 2.94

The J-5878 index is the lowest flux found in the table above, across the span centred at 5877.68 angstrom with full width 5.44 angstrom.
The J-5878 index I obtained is 17.37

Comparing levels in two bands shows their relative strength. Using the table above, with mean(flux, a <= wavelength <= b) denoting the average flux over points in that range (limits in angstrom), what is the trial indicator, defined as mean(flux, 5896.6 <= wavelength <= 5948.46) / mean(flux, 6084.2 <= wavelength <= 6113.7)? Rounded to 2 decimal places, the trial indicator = 0.95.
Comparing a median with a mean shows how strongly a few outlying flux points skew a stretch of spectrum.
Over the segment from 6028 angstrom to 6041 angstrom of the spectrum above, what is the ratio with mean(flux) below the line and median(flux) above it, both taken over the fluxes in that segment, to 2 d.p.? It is 0.98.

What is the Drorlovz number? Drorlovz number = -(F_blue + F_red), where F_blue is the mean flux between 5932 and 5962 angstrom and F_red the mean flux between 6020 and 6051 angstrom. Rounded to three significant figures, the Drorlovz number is -37.5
